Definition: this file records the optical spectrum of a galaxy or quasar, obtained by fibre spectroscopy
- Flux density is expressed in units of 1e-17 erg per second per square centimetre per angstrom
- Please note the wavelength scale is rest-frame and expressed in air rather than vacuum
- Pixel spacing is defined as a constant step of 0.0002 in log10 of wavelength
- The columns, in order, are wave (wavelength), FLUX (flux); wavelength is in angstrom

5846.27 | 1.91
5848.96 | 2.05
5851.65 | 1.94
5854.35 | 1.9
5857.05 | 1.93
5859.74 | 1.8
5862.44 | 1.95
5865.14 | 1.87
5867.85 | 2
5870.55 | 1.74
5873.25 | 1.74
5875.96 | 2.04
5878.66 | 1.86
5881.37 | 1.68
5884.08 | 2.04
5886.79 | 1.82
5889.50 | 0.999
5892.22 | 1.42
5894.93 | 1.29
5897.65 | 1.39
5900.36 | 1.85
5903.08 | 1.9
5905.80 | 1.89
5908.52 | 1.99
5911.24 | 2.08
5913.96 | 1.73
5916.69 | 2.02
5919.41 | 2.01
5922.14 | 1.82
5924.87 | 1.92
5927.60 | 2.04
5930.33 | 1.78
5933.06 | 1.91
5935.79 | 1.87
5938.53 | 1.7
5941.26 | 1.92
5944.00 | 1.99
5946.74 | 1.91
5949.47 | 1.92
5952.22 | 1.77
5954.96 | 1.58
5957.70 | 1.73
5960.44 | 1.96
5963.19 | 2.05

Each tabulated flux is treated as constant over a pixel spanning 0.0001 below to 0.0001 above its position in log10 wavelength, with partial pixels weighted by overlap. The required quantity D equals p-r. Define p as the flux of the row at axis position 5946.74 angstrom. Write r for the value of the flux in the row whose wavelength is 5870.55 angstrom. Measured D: 0.2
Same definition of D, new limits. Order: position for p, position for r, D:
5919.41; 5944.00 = 0.0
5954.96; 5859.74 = -0.2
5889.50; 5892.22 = -0.4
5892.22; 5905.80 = -0.5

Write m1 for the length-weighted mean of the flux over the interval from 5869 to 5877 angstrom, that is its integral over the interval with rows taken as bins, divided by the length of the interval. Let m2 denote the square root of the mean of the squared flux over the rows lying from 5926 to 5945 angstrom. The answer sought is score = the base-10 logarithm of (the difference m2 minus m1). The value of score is -1.27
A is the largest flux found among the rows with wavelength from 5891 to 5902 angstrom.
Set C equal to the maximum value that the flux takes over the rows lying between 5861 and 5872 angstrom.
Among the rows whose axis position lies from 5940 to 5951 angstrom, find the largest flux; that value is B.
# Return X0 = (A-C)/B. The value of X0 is -0.08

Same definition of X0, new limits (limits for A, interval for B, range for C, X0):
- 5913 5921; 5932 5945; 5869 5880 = -0.01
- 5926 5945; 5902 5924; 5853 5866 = 0.04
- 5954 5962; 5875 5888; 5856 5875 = -0.02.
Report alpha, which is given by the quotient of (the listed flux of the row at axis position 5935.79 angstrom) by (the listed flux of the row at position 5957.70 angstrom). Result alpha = 1.08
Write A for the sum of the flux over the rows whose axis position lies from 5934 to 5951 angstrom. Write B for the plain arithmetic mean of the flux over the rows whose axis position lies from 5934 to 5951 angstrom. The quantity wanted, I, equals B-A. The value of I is -9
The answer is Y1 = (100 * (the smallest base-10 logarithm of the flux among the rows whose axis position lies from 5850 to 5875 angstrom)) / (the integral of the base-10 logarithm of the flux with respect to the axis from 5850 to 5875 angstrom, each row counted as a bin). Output 3.5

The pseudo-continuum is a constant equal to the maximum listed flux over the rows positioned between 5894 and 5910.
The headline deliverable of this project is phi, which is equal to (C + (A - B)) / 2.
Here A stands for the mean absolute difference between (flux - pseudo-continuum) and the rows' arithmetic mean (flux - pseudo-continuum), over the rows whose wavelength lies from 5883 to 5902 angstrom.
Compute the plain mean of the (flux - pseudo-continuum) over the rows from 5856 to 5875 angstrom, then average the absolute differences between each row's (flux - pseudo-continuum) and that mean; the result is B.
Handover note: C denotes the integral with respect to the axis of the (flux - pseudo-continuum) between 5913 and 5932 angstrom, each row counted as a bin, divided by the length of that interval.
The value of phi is 0.07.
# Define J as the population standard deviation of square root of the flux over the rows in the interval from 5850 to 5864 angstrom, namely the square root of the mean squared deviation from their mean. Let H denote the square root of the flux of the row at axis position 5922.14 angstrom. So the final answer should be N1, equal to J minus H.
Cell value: -1.33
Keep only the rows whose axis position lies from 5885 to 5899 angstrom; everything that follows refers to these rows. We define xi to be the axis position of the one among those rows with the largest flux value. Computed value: 5886.79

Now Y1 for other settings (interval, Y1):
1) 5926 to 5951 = 3.3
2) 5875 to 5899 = 0.0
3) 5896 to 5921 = 2.1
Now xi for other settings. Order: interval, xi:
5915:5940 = 5927.60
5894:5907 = 5903.08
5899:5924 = 5911.24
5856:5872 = 5867.85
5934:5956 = 5944.00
